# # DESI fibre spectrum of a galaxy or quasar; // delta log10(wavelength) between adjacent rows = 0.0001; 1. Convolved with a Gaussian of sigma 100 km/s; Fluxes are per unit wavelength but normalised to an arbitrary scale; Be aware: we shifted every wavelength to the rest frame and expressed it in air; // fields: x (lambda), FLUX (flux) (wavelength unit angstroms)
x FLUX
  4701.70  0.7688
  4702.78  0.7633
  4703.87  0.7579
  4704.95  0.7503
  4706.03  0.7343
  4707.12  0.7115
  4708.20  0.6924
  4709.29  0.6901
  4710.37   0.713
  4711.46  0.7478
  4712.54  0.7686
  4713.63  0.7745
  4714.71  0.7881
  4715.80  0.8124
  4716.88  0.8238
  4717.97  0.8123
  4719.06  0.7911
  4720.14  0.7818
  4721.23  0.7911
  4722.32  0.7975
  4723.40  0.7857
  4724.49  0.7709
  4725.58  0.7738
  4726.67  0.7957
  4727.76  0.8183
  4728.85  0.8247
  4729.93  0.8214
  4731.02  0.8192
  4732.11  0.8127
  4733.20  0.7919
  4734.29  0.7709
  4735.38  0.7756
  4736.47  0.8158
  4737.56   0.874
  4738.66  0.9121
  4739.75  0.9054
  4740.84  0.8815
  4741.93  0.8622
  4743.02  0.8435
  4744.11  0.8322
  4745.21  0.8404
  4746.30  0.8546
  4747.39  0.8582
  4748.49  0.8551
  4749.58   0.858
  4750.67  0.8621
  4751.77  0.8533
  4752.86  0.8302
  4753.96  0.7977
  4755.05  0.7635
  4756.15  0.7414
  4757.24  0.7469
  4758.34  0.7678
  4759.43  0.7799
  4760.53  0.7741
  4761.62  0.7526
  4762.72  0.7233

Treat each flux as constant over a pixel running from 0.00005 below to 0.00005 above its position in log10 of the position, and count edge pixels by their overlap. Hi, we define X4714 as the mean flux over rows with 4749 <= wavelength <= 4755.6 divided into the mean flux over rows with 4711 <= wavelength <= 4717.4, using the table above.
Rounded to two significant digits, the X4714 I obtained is 0.95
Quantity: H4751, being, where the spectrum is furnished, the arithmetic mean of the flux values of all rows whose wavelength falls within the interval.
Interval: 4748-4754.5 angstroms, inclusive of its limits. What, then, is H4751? 0.843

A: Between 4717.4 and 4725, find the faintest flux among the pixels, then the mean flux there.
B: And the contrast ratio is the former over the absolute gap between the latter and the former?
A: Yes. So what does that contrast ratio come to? 40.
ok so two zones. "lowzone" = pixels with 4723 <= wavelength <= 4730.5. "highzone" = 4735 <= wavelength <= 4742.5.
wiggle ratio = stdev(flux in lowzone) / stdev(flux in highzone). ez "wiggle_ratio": 0.47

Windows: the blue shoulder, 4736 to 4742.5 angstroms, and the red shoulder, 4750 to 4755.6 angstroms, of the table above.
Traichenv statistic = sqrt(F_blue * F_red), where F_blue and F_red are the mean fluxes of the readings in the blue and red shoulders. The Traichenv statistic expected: 0.85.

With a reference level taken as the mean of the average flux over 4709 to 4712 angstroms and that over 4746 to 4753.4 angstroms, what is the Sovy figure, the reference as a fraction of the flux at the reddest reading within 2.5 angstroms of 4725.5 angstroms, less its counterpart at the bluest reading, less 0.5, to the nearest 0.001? -0.540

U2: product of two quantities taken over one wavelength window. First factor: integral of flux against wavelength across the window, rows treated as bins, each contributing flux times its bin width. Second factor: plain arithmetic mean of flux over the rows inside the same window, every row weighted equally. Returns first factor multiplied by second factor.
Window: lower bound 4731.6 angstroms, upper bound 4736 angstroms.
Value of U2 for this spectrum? 2.7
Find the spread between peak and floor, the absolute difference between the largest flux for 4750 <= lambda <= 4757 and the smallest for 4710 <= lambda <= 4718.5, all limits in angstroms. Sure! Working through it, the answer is 0.149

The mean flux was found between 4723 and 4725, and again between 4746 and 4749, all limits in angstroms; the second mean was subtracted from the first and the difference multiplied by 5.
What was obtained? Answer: -0.39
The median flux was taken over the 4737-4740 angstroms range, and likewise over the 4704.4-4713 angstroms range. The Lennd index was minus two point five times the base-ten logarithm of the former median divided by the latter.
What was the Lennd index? -0.24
